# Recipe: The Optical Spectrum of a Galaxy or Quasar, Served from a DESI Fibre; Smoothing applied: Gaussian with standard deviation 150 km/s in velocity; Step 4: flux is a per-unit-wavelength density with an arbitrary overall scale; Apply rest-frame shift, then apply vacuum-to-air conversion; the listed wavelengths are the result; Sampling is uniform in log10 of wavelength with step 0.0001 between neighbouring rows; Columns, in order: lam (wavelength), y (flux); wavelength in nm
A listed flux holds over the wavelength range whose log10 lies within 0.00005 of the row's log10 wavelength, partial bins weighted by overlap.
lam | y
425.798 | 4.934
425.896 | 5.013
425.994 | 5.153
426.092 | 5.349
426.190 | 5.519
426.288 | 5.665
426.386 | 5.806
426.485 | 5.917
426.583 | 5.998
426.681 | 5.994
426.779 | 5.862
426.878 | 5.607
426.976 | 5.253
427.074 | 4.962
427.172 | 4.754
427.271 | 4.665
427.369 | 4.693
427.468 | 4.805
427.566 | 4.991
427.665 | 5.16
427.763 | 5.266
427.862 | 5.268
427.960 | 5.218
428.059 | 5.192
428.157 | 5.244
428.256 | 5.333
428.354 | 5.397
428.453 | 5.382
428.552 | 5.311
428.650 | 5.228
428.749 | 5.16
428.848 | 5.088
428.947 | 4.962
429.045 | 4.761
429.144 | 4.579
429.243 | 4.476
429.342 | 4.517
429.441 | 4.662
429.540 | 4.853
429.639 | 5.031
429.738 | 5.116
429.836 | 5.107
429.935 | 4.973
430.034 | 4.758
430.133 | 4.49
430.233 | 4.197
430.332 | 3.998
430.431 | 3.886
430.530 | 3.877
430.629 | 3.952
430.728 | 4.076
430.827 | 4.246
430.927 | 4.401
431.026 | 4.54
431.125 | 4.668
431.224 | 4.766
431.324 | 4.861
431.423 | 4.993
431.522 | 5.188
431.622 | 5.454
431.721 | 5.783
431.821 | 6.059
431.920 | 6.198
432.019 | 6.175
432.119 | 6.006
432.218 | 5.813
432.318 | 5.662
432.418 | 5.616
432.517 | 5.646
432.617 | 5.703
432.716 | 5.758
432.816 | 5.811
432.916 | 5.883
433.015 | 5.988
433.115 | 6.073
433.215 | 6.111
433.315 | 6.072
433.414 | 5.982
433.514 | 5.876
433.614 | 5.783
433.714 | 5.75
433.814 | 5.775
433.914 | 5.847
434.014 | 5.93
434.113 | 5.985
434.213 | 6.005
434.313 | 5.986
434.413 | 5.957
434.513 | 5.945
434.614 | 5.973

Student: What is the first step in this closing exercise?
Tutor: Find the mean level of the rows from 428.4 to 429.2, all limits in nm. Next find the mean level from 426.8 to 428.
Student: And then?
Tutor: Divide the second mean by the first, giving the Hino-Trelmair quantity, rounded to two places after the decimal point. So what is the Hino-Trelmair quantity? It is 1.00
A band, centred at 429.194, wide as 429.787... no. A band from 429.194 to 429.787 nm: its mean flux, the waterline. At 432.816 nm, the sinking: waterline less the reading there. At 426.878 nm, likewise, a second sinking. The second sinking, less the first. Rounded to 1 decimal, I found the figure 0.2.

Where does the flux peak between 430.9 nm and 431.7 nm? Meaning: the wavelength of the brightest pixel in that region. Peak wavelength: 431.622 nm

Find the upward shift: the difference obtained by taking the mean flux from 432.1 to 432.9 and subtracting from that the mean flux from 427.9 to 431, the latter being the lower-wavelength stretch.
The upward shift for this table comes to 1.0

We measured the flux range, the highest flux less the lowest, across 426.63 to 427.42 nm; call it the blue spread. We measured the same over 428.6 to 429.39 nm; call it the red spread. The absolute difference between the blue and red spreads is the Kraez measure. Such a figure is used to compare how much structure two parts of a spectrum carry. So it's 0.58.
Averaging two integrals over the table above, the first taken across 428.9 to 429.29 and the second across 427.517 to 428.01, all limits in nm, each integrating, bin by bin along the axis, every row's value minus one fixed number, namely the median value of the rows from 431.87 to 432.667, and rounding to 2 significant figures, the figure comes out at -0.35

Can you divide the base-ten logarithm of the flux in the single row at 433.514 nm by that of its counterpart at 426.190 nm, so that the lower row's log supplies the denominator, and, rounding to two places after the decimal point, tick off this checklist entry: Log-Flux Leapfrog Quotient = 1.04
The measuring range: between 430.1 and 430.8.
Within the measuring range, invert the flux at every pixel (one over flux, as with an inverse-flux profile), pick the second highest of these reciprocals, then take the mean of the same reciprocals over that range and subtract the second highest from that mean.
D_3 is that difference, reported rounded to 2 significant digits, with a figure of -0.011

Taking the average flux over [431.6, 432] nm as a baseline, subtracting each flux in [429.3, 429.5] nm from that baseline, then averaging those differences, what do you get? 1.3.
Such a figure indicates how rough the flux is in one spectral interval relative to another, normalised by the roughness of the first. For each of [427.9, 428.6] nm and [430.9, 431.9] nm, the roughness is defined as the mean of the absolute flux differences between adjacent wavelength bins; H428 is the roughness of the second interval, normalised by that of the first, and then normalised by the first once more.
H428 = 66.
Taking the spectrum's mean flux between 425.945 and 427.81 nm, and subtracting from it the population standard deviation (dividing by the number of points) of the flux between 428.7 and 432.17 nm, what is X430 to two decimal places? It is 4.71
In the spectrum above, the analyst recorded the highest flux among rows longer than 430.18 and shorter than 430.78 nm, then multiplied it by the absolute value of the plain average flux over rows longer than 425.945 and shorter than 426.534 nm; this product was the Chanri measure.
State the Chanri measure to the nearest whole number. 23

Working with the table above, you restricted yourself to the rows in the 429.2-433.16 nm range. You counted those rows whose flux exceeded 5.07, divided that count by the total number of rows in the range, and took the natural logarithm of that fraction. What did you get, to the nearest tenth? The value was -0.7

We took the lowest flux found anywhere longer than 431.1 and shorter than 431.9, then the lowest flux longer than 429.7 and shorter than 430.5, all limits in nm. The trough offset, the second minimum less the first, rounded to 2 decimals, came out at -0.78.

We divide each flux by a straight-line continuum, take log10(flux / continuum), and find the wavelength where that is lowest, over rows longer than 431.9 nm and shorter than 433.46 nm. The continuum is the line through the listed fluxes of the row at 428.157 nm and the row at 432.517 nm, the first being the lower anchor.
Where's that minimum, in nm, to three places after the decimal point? 432.418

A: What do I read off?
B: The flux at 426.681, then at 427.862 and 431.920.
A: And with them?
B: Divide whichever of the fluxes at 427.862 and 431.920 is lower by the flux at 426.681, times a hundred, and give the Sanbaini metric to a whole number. 88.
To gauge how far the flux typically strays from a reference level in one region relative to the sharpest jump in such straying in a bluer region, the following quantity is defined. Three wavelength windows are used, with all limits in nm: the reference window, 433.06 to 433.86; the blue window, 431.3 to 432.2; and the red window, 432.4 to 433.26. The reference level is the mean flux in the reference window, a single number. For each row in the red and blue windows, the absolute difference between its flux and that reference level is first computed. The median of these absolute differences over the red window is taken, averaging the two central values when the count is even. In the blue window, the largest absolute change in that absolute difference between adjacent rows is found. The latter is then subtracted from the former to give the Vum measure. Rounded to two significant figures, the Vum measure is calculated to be -0.16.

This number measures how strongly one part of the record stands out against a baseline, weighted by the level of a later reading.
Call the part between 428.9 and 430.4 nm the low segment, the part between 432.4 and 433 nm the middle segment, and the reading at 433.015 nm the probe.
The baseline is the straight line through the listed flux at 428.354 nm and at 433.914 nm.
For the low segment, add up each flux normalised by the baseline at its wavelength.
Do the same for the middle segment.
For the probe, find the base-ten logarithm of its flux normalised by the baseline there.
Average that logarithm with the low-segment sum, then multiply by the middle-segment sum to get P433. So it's 38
